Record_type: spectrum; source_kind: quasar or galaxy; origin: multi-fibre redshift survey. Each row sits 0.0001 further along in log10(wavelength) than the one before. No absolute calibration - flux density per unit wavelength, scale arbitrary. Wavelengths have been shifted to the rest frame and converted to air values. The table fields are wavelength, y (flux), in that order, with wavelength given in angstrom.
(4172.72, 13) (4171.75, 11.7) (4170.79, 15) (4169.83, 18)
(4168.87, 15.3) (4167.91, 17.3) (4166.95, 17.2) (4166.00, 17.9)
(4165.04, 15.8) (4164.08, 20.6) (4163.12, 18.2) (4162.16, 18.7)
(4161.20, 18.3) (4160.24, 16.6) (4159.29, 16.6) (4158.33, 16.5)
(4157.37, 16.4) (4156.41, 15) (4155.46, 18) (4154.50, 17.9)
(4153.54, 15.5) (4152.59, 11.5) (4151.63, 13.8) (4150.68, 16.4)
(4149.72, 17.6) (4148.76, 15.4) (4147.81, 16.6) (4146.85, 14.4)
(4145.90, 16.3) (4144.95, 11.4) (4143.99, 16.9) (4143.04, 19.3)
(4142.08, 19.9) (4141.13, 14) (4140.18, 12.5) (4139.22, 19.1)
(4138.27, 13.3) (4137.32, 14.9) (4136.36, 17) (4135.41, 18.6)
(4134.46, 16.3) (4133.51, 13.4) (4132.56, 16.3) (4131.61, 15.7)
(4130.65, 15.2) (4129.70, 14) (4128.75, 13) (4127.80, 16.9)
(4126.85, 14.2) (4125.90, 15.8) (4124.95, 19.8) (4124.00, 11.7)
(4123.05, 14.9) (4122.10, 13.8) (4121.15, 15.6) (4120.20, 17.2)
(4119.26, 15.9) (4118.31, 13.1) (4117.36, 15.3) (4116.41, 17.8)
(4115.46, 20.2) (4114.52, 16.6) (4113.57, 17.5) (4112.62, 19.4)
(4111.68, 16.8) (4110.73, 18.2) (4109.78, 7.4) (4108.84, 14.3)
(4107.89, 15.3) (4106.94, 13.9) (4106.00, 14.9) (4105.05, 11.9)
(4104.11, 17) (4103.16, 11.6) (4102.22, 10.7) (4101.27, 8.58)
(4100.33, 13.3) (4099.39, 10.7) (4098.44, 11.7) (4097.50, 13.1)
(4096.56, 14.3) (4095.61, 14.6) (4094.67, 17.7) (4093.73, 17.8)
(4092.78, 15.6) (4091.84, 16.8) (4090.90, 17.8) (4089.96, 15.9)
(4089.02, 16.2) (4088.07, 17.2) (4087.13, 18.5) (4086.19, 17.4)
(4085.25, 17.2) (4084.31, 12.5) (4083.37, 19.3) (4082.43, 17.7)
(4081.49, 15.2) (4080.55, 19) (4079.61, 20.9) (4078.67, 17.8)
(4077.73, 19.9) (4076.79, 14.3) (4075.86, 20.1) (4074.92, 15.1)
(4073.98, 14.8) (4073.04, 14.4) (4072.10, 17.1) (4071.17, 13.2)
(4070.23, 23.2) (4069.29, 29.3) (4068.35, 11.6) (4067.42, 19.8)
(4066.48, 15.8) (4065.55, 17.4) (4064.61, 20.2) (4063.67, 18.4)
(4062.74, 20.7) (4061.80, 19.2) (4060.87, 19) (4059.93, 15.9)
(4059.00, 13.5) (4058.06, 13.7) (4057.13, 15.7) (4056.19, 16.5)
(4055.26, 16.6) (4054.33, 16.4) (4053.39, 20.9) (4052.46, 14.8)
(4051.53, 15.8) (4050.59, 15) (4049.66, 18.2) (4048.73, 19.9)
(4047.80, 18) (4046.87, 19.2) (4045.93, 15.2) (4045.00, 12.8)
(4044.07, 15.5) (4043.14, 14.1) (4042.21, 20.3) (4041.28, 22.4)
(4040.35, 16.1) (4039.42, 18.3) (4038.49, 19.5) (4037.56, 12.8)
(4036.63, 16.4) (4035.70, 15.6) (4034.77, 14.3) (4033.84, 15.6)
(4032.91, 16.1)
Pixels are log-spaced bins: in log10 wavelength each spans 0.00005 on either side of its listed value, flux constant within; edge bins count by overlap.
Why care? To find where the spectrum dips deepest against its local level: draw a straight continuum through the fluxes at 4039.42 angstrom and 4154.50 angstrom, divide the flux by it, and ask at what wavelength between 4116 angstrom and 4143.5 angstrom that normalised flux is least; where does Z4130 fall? 4124.00 angstrom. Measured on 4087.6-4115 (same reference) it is 4109.78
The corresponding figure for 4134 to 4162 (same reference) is 4144.95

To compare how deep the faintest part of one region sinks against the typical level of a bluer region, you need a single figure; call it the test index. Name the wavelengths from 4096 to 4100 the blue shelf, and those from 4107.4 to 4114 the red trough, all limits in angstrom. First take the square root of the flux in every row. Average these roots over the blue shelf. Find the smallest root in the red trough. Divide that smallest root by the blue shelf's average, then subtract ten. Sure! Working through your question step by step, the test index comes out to -9.23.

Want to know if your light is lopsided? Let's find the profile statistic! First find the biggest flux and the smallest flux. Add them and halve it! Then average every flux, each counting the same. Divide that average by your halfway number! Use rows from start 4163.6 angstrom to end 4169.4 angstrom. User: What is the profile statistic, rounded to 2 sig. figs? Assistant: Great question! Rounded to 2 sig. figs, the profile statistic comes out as 0.97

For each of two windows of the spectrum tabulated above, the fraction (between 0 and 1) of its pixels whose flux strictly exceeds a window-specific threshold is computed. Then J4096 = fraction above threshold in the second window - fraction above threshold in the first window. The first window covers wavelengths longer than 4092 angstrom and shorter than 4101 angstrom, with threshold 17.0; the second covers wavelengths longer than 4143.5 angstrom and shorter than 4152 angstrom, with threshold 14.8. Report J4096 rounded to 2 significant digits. 0.44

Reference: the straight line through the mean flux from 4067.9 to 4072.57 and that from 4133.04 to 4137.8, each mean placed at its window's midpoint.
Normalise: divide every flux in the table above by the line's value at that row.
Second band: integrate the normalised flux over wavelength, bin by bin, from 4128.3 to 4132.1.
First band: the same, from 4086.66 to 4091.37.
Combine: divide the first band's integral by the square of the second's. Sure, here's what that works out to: 0.39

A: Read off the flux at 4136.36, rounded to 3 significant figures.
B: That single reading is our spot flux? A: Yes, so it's 17.0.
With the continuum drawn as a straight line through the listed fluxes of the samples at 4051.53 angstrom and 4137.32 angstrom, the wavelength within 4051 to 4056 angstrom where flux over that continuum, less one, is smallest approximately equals 4052.46 angstrom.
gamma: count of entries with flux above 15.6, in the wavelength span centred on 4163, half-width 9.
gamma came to 15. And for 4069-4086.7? 12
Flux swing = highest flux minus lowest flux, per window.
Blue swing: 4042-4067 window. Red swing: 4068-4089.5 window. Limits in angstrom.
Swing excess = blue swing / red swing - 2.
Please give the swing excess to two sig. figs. -1.5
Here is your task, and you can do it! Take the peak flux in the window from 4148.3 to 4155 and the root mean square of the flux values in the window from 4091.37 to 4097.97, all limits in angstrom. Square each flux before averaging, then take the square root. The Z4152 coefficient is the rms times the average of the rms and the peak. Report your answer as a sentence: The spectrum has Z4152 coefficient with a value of 266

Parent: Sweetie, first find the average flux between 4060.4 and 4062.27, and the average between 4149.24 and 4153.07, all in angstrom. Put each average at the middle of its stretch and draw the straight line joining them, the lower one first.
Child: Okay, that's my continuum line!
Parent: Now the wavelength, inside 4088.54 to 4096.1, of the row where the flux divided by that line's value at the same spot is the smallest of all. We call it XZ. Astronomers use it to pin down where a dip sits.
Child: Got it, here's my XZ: 4095.61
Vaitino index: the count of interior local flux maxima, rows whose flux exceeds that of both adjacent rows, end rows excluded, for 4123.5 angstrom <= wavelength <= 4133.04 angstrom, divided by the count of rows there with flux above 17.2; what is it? 2.0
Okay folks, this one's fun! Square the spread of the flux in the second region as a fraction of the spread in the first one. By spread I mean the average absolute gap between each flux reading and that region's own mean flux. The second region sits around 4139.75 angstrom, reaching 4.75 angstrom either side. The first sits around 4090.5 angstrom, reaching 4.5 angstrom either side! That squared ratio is 8.9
